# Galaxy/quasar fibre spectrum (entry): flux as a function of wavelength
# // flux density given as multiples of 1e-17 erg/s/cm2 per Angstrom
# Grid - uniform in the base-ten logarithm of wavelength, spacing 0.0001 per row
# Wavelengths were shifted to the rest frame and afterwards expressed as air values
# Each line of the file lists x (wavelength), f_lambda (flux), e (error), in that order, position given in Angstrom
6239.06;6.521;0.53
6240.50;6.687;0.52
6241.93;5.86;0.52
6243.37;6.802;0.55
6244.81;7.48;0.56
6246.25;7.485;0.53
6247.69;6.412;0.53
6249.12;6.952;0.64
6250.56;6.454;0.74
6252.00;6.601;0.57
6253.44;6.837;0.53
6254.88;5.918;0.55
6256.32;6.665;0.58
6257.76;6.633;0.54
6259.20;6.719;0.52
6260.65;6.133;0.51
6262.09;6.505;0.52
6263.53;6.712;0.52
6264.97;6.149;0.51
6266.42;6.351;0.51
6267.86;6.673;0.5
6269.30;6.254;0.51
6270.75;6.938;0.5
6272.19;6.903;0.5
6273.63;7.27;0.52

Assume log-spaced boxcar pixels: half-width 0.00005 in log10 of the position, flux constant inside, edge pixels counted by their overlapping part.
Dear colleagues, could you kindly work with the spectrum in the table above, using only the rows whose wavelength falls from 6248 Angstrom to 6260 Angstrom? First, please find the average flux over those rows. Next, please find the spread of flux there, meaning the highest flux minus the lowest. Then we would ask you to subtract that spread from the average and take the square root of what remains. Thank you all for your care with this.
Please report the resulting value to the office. 2.36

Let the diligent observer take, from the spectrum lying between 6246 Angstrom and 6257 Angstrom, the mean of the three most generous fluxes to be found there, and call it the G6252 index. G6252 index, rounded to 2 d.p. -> 7.09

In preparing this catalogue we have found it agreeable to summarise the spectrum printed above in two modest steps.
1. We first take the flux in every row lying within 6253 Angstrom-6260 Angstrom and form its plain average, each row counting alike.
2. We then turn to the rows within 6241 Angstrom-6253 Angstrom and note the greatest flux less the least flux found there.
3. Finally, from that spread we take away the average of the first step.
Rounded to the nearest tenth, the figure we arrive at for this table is -4.9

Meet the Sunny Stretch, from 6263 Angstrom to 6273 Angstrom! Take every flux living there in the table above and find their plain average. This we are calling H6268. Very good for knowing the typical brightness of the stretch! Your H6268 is 6.57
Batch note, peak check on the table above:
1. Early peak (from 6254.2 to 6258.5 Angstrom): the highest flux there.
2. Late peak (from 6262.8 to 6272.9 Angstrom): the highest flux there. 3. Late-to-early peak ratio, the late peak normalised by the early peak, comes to 1.04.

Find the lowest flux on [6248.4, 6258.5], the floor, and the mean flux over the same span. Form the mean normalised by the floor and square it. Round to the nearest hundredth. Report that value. 1.24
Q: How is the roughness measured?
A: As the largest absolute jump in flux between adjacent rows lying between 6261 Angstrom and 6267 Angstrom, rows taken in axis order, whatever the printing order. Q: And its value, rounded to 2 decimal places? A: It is 0.56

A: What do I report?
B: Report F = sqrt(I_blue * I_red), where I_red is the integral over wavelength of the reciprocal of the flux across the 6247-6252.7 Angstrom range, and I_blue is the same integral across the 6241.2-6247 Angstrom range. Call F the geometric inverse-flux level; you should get 0.857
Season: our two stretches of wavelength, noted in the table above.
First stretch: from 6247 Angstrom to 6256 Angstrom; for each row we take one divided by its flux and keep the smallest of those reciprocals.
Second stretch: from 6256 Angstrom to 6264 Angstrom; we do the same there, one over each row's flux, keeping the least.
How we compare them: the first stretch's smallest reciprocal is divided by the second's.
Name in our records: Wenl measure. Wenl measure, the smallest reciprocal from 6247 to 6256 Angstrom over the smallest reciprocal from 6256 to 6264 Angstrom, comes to 0.966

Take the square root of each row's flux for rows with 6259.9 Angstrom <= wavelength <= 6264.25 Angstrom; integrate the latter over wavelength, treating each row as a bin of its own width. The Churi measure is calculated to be 11.0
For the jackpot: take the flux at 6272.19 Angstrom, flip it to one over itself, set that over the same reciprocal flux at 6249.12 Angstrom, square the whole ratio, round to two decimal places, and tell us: 1.01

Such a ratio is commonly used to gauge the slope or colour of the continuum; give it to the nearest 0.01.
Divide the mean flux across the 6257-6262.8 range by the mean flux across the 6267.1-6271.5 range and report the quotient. 0.98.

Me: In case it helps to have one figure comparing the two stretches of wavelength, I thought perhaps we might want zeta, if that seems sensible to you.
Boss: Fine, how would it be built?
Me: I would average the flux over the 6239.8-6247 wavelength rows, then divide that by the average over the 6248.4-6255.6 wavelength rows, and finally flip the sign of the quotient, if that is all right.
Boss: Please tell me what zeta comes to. -1.05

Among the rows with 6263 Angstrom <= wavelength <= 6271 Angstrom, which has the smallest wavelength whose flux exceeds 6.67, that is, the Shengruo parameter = 6263.53 Angstrom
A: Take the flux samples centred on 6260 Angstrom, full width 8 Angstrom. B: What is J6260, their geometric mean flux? 6.56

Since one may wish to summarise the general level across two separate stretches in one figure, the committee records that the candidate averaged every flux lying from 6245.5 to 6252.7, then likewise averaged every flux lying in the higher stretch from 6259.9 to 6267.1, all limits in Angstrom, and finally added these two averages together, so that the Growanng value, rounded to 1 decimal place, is 13.2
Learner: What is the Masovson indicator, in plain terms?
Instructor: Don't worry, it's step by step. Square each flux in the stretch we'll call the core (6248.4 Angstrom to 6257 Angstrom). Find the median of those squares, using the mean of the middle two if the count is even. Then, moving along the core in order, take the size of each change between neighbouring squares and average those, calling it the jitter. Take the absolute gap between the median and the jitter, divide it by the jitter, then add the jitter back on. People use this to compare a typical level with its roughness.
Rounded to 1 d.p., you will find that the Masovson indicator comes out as 12.3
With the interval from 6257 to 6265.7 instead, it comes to 12.9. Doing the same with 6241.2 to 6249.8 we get 13.2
